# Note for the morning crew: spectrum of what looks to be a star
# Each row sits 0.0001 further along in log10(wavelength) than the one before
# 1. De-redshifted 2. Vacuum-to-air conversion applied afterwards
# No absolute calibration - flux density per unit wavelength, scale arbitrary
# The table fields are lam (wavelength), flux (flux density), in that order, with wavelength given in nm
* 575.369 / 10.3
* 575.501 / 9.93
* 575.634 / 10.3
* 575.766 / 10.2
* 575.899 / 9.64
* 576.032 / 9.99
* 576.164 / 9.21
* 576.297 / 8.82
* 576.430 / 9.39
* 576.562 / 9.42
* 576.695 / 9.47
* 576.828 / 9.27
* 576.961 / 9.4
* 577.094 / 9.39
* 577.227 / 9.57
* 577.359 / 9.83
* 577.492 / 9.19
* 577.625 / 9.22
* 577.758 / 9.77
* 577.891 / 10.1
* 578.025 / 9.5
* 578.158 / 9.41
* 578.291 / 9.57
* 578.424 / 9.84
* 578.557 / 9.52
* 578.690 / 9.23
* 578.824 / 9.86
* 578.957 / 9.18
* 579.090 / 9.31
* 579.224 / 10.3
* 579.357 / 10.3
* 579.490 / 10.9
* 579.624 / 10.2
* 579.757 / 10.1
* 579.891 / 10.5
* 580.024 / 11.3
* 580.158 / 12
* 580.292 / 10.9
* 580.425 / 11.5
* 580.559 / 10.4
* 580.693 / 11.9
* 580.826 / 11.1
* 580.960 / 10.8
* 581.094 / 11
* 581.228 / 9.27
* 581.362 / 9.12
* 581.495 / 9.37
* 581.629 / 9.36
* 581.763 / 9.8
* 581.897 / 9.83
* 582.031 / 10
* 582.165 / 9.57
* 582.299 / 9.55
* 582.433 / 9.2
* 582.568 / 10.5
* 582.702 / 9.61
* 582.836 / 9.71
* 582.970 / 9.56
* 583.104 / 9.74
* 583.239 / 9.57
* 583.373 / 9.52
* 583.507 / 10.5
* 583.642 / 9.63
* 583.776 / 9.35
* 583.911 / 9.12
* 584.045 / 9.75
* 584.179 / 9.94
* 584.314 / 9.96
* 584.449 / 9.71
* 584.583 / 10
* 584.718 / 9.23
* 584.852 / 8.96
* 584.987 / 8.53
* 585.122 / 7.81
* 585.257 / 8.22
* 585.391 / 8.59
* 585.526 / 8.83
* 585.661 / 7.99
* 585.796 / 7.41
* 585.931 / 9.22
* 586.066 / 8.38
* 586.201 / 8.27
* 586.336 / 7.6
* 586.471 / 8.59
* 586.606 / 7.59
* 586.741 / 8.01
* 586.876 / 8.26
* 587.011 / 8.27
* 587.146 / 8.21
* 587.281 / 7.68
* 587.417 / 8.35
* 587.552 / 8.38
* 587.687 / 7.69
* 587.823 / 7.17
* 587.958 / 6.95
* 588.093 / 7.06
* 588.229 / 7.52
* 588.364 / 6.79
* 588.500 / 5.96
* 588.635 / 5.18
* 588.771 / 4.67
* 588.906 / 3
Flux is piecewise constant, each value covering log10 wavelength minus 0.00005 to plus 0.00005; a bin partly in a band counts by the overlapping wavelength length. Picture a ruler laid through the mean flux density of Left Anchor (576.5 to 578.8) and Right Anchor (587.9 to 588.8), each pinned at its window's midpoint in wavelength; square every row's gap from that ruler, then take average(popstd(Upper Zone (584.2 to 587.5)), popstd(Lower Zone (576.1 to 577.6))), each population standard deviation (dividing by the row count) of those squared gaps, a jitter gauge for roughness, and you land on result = 1.0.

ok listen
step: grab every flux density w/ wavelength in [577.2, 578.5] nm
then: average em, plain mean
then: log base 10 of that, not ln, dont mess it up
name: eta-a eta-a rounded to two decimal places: 0.98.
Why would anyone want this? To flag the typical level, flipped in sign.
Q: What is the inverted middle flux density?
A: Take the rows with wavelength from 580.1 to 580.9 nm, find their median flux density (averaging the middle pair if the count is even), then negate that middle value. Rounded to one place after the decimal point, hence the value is -11.3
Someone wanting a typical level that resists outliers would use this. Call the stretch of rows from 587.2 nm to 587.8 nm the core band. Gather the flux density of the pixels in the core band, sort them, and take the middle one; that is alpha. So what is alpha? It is 8.0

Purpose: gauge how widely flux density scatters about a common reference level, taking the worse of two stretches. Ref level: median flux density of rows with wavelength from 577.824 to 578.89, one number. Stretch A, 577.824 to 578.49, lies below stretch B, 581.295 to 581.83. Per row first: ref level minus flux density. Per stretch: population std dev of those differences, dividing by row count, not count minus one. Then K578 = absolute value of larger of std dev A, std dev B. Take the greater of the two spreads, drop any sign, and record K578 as 0.25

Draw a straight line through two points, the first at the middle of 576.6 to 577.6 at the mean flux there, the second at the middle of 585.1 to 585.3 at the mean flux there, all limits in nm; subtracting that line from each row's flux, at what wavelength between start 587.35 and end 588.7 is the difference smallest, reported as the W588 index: 588.635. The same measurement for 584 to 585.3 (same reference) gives 585.122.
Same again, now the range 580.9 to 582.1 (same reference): 581.362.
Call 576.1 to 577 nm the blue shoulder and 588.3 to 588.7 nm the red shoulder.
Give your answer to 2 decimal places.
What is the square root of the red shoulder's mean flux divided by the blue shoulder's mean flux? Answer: 0.80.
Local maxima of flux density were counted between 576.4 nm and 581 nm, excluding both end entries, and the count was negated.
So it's -10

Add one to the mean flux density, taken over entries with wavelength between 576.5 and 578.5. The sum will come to 10.5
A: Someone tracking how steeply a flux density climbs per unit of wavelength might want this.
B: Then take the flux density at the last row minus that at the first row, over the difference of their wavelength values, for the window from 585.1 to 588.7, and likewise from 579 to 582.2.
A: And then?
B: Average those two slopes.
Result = -0.33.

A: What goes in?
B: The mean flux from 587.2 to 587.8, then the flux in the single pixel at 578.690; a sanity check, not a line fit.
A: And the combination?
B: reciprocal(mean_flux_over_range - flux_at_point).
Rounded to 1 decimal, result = -0.8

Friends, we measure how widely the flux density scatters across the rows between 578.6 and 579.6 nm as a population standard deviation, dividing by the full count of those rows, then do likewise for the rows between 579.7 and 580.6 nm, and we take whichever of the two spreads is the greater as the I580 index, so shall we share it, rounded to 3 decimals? 0.628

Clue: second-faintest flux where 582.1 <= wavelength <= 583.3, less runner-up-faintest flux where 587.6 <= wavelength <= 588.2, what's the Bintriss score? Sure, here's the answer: 2.5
